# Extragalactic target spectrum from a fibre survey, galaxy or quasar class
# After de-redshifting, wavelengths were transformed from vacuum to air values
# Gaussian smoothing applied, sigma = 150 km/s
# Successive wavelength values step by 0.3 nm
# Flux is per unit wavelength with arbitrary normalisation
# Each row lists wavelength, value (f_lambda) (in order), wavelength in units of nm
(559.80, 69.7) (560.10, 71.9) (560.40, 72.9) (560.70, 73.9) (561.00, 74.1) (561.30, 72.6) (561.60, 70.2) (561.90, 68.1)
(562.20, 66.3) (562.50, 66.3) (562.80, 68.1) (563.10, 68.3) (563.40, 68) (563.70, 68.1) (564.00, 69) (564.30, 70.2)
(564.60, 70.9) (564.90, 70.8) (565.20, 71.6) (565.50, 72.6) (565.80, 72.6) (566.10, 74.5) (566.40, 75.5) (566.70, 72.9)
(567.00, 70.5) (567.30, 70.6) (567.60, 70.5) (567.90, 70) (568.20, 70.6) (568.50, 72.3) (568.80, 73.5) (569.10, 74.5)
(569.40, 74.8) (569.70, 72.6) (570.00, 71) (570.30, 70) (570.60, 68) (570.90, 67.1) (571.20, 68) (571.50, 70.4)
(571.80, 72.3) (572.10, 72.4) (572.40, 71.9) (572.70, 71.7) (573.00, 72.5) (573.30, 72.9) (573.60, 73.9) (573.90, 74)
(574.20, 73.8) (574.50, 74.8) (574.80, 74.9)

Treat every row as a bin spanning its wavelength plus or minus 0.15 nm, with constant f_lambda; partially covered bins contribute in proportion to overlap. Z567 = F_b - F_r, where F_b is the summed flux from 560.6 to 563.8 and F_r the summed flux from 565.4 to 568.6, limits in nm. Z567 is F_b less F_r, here -29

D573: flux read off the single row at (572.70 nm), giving 71.7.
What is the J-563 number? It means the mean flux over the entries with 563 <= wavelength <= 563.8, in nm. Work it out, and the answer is 68.1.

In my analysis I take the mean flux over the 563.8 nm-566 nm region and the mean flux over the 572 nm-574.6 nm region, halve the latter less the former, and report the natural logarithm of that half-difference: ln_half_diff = 0.0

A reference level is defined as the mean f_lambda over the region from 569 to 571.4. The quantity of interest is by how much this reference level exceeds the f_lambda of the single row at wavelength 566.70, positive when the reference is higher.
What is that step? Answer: -2.2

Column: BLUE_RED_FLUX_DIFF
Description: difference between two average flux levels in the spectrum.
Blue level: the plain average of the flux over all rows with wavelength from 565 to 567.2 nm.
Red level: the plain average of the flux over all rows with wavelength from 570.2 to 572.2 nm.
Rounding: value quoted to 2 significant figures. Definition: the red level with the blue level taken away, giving -3.1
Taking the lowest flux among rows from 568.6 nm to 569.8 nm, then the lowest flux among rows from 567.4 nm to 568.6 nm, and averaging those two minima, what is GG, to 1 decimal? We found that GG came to 71.3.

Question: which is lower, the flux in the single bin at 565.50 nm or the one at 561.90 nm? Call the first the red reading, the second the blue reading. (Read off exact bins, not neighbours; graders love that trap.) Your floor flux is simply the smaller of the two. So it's 68.1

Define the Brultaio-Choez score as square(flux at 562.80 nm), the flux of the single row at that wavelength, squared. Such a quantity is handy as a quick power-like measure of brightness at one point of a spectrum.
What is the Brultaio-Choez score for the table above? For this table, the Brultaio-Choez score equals 4638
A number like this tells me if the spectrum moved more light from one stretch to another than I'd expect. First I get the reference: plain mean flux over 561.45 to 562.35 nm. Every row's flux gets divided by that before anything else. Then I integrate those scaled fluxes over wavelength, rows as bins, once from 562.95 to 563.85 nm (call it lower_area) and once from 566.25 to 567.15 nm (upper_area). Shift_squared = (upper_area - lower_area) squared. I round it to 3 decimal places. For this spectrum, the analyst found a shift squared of 0.004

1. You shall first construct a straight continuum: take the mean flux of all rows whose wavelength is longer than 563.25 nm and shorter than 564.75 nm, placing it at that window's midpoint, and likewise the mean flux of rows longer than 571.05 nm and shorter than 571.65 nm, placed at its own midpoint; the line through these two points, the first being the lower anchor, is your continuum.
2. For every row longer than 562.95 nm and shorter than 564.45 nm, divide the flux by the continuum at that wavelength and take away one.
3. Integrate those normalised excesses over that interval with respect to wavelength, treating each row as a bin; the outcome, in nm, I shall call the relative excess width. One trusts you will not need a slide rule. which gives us -0.01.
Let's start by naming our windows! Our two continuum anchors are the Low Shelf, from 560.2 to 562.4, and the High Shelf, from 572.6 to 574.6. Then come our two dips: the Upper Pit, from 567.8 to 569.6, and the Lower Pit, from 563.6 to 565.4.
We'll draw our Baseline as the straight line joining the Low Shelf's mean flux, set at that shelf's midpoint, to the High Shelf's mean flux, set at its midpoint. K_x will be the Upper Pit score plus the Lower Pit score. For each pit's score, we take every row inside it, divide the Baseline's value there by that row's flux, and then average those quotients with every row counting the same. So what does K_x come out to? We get 2.02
